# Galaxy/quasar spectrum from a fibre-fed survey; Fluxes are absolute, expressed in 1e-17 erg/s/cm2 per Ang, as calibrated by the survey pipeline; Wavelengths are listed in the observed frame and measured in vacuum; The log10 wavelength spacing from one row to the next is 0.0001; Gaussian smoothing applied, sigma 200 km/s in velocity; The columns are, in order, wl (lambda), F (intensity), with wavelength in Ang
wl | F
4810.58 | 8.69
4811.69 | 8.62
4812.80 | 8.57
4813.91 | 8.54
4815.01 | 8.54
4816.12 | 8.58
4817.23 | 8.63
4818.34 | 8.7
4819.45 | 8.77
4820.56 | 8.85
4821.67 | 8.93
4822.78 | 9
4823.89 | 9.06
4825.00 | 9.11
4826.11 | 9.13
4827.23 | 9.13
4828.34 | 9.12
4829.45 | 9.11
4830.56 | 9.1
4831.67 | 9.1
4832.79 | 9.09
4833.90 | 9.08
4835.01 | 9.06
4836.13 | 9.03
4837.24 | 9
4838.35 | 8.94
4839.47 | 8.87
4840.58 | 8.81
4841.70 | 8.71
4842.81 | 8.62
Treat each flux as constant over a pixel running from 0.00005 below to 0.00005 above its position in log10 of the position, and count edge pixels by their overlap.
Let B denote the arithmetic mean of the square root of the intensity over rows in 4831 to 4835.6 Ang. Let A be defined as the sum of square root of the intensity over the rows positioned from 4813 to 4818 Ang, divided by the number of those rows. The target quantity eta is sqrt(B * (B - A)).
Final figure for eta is 0.51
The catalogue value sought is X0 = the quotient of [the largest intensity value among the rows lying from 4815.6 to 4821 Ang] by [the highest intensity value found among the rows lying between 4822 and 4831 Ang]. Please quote 0.97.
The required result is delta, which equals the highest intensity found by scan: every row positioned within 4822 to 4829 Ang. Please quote 9.13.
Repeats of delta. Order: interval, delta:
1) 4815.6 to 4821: 8.85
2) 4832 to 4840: 9.09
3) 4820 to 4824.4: 9.06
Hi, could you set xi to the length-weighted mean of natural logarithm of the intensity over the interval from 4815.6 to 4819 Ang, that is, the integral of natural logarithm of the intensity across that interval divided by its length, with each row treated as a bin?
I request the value 2.16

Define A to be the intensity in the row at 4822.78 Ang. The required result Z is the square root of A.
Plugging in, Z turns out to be 3.00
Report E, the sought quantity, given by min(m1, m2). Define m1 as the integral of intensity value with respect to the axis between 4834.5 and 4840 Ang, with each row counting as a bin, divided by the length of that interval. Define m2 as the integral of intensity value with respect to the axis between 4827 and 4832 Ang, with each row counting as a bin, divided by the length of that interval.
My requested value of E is 9.0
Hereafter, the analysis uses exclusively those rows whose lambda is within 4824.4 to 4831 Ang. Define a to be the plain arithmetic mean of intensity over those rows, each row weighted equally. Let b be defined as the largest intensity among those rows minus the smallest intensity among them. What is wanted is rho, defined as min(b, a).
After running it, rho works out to 0.03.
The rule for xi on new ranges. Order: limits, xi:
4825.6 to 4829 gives 2.21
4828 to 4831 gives 2.21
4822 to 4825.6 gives 2.20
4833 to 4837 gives 2.21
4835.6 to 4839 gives 2.20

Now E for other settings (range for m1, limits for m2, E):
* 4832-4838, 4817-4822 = 8.8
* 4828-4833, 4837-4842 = 8.9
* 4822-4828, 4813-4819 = 8.6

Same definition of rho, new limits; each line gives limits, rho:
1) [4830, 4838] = 0.10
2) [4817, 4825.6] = 0.48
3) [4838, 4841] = 0.13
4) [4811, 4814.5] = 0.08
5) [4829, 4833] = 0.02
